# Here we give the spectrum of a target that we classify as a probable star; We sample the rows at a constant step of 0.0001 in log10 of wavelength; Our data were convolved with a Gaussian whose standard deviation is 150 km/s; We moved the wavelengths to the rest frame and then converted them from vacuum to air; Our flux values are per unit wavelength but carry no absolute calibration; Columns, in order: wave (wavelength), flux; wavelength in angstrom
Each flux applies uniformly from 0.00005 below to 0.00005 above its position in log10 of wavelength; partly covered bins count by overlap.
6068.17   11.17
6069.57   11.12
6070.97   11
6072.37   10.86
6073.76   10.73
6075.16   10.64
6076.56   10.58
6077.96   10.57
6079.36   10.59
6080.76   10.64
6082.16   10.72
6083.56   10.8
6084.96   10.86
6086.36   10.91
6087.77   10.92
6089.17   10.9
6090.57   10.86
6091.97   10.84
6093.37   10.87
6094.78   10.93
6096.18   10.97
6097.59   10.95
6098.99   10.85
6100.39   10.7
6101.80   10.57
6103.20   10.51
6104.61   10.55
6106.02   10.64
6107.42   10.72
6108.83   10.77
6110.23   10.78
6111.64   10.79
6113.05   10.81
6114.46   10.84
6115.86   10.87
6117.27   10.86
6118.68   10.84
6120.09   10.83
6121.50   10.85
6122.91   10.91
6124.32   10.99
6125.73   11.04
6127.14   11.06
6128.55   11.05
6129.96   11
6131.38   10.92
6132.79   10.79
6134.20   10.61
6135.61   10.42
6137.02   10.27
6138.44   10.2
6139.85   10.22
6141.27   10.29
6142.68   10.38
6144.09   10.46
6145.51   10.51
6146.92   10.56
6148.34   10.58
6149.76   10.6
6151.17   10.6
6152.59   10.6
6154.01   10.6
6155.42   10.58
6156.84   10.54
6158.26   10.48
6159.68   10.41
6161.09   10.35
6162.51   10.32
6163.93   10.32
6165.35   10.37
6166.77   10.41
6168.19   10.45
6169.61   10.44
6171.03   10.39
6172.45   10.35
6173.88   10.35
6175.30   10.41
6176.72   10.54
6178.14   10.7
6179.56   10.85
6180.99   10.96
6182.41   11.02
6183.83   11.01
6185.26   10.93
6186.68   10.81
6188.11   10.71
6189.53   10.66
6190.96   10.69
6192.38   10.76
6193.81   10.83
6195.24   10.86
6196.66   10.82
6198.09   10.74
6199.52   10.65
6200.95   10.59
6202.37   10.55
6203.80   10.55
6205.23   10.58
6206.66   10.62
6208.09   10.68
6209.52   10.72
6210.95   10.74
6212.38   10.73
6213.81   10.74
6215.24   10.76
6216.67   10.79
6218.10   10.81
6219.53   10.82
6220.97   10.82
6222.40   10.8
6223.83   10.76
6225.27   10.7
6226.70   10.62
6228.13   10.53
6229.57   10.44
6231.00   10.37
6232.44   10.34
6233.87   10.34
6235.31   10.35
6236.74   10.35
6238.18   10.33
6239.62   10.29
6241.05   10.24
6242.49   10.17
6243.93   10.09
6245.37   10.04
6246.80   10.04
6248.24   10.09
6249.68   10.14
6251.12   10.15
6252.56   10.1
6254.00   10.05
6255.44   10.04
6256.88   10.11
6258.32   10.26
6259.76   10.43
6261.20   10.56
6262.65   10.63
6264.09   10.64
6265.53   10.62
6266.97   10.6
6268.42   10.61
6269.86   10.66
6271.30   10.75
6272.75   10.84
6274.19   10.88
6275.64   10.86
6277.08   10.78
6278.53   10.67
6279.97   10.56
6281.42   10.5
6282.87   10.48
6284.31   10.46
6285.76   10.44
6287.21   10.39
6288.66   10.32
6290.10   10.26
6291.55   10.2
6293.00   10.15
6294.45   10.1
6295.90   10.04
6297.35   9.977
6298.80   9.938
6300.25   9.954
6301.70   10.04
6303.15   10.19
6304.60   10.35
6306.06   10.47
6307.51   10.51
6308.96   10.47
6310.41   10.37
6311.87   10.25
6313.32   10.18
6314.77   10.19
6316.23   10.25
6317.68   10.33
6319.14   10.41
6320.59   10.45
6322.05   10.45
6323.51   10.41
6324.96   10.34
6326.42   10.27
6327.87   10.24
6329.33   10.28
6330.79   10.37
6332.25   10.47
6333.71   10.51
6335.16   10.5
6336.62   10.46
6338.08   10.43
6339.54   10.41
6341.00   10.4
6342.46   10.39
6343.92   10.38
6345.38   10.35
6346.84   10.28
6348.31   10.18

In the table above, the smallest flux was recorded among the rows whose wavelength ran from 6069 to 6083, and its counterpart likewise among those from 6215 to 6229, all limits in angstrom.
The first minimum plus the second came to 21.1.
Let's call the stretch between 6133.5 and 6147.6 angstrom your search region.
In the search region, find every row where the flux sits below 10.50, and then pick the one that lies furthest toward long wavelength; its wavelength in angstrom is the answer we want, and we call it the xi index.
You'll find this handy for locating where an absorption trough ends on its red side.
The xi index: 6144.09 angstrom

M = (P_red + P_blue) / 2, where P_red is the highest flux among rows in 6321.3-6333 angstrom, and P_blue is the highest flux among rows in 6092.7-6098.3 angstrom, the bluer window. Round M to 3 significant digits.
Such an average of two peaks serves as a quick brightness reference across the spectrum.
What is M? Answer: 10.7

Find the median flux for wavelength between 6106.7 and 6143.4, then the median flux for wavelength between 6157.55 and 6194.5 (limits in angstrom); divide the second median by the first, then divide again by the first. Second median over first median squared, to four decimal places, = 0.0898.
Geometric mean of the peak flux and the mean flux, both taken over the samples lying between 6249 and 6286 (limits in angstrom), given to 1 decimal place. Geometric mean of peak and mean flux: 10.7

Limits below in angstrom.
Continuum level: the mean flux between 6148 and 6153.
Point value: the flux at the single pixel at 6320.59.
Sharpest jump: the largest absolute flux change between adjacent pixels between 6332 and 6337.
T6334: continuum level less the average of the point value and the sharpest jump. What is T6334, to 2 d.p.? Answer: 5.35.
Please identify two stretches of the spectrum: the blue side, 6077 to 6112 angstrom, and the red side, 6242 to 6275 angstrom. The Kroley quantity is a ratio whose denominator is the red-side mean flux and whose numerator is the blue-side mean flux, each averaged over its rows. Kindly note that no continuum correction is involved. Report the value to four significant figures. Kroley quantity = 1.038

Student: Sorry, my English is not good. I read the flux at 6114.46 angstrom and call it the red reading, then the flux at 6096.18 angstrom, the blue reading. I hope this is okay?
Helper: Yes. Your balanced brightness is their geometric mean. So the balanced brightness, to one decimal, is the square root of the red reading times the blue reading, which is 10.9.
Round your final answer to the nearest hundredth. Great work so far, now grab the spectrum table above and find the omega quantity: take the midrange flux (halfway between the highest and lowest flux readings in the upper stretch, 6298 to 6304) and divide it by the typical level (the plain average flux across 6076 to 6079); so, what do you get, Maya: 0.95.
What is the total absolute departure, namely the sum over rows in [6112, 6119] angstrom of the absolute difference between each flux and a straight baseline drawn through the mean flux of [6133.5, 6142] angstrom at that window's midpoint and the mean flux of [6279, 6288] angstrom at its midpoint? 2.6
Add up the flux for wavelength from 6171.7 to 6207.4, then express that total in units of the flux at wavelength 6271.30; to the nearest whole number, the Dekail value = 25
